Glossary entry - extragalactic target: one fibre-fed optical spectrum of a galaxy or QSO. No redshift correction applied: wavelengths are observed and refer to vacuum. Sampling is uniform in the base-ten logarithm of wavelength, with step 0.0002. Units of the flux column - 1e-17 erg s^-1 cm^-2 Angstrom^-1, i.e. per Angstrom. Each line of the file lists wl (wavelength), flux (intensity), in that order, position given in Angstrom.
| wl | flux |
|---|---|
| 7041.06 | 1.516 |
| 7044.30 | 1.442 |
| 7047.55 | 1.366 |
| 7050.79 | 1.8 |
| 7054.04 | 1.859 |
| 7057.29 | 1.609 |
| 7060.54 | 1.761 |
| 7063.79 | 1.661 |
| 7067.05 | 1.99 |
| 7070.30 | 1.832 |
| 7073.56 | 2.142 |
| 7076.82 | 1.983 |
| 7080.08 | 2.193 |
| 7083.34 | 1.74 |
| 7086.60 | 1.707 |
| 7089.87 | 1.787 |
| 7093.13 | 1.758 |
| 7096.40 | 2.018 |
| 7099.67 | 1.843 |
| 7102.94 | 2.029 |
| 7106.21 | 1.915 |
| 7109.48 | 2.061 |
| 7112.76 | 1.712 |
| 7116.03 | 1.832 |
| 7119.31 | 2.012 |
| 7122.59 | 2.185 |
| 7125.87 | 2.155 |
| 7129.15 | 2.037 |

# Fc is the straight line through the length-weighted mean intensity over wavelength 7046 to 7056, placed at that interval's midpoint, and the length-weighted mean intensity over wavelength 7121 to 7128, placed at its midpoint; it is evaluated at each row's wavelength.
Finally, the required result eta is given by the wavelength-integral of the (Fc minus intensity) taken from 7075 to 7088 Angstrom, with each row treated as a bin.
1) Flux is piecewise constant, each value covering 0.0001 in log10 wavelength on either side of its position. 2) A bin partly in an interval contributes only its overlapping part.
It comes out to -0.5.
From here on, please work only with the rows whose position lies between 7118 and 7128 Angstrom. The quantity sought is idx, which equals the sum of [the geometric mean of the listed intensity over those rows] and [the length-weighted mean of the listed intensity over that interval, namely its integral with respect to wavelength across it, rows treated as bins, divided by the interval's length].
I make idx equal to 4.23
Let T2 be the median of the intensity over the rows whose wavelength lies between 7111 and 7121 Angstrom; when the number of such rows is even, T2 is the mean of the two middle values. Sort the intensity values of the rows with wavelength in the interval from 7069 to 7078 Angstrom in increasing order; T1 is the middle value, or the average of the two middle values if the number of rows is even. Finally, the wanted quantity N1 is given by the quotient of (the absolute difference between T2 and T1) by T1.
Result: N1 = 0.08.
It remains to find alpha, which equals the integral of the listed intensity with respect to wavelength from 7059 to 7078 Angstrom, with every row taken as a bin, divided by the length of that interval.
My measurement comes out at 1.89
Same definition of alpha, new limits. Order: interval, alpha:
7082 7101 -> 1.81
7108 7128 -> 1.99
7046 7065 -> 1.68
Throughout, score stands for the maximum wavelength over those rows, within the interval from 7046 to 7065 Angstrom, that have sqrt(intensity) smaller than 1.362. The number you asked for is 7063.79 Angstrom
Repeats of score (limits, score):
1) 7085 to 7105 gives 7099.67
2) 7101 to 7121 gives 7116.03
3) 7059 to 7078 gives 7070.30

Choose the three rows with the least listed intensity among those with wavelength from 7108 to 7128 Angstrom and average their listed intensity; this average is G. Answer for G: 1.85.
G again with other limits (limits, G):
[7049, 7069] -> 1.68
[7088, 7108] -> 1.80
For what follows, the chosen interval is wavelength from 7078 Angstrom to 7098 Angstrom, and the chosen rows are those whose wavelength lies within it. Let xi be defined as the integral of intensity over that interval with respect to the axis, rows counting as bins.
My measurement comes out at 37.4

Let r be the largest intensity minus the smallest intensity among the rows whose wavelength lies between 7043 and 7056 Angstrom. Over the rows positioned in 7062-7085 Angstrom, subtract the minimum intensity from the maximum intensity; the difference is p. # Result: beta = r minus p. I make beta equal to -0.04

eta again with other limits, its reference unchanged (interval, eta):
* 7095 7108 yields 0.8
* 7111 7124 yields 2.4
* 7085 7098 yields 1.6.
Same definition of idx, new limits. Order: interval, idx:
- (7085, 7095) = 3.51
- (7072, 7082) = 4.20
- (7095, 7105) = 3.92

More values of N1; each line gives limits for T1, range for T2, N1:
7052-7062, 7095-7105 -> 0.15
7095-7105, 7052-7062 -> 0.13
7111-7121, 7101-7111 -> 0.11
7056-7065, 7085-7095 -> 0.06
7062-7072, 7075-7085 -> 0.08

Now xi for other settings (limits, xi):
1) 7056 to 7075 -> 34.8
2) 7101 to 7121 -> 38.5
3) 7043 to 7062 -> 31.2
